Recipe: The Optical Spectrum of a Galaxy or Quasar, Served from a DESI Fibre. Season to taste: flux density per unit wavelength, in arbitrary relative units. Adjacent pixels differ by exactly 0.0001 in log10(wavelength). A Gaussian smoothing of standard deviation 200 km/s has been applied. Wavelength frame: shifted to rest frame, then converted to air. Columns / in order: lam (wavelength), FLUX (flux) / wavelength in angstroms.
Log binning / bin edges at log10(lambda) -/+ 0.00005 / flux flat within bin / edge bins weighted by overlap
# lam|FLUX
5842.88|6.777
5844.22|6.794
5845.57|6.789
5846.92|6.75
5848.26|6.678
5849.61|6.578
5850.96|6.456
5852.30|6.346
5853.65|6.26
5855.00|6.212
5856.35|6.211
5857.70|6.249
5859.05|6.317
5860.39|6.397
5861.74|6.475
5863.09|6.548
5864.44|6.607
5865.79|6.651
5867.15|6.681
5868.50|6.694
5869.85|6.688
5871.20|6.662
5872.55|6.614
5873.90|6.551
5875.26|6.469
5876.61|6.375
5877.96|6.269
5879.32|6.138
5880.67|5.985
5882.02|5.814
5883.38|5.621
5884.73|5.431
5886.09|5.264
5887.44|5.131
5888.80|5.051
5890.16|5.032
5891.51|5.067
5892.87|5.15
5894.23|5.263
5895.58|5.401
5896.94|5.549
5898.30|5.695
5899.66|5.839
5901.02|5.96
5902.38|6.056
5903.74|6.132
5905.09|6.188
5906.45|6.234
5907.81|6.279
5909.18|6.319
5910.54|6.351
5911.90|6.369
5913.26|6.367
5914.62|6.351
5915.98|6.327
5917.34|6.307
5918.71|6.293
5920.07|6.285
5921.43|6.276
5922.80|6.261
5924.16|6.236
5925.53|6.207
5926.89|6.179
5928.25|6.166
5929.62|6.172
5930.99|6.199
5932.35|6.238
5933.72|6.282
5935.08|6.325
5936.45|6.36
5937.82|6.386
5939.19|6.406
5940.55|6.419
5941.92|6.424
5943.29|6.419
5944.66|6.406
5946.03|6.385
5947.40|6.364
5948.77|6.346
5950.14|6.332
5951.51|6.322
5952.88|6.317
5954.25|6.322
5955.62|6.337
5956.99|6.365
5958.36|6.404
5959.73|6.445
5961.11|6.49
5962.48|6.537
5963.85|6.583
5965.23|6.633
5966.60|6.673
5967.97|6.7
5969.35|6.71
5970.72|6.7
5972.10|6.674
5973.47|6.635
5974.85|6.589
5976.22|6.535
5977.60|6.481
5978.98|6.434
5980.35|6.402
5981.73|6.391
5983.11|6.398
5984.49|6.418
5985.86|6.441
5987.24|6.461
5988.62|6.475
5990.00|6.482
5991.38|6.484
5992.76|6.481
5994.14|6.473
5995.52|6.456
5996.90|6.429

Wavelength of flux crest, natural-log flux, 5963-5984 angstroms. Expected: 5969.35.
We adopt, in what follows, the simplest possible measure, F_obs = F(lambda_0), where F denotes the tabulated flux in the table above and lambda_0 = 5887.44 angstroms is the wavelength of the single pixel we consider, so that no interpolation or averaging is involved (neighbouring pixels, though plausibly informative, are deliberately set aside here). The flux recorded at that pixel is 5.131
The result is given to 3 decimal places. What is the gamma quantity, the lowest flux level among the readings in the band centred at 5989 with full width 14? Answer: 6.398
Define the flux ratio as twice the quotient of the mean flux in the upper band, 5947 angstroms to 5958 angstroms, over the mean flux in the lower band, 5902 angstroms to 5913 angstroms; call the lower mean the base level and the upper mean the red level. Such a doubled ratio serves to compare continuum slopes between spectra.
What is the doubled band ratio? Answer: 2.03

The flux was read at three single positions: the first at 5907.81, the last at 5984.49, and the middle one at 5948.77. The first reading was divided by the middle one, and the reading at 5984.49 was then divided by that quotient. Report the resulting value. 6.5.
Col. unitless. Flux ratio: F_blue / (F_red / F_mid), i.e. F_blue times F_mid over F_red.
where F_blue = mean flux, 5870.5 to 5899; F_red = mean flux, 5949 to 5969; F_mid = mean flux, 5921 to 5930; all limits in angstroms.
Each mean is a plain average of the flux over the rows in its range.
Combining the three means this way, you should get 5.52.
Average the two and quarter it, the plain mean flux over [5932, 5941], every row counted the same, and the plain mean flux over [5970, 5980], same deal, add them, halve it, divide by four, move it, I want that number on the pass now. 1.62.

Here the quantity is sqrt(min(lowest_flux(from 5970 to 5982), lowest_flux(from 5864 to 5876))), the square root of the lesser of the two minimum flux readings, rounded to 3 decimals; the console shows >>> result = 2.528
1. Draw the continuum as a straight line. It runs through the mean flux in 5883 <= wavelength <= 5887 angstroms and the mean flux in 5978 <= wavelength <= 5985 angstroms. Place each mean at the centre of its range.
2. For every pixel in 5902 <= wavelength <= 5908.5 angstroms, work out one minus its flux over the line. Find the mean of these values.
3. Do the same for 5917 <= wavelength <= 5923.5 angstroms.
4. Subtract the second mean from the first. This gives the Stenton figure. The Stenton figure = -0.01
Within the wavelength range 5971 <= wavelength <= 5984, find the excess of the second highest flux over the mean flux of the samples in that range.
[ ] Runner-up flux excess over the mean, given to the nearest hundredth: 0.13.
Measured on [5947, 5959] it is 0.02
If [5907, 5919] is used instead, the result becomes 0.04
